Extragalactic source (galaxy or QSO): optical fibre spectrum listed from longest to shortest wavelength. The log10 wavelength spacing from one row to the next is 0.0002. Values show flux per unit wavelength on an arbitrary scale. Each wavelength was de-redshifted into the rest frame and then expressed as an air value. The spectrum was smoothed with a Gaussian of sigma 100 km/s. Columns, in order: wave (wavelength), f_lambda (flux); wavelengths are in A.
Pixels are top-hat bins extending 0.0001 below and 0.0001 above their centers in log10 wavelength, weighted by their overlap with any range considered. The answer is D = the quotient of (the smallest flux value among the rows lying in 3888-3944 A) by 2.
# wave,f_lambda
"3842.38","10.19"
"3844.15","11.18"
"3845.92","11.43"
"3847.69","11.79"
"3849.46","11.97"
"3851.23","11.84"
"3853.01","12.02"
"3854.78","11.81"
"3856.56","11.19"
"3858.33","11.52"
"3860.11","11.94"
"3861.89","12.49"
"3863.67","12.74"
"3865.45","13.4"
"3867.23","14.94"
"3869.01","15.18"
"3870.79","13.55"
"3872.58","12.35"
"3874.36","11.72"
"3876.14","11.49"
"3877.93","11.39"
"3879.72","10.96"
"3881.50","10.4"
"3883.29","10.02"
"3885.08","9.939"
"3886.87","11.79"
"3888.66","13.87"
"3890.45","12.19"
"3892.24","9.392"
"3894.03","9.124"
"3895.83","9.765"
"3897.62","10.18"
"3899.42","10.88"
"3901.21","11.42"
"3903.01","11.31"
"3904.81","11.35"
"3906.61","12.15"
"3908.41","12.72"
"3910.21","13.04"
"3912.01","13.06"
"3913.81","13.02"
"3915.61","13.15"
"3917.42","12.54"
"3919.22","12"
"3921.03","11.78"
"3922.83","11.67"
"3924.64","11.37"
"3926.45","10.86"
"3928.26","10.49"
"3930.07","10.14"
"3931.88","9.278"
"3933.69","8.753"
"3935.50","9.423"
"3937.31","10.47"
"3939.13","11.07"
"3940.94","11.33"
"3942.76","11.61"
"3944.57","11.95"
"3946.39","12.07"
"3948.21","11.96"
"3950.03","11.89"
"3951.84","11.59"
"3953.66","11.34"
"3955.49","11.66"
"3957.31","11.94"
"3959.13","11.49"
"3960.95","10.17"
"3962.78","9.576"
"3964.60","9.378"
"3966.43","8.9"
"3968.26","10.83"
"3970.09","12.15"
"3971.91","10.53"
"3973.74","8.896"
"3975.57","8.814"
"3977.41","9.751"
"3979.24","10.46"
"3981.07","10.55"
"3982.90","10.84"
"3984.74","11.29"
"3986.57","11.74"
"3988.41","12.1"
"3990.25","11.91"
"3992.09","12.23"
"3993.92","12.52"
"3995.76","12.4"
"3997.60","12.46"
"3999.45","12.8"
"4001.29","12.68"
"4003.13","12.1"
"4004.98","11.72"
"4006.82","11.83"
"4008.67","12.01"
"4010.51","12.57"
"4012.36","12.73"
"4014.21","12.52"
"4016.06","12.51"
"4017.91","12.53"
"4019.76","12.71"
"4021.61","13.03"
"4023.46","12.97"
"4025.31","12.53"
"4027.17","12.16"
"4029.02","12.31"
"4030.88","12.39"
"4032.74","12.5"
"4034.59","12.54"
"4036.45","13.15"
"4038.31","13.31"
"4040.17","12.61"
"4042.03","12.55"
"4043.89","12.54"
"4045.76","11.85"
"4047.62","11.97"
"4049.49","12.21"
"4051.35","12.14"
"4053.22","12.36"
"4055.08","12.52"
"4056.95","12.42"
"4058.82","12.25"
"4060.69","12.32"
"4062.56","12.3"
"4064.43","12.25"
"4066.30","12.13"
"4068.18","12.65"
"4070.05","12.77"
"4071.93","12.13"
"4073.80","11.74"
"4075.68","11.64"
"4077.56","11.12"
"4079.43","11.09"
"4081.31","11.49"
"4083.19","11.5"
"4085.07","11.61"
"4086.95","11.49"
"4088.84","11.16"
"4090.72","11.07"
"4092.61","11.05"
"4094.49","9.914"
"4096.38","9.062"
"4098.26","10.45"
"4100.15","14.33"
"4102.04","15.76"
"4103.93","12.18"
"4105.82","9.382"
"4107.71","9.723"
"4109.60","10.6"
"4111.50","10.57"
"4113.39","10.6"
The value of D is 4.4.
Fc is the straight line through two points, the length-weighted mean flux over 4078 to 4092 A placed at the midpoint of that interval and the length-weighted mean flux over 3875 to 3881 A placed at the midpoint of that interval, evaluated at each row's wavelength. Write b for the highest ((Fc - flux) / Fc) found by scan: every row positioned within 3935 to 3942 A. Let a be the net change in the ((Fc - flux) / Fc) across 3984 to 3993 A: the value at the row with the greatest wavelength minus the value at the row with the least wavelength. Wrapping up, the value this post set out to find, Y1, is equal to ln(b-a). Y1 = -1.4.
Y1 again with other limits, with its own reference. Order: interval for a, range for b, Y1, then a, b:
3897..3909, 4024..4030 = -1.9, -0.2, -0.076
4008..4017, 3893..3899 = -1.5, 0.0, 0.189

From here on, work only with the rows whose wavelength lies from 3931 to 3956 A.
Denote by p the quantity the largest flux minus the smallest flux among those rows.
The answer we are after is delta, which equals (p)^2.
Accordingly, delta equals 11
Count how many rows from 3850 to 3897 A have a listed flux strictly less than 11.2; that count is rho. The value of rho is 8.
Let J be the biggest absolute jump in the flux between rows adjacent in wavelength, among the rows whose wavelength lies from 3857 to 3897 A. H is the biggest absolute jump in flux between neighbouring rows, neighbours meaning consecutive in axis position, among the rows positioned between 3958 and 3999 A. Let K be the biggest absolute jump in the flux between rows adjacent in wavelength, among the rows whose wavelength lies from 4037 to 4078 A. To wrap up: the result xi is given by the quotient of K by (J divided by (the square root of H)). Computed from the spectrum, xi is 0.3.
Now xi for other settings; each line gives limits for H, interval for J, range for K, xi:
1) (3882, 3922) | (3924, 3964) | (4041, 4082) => 0.9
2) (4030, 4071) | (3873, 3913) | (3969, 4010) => 0.5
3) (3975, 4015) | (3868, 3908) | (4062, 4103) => 1.3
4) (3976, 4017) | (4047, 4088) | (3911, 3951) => 1.4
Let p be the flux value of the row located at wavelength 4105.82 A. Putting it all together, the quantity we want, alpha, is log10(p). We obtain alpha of 0.97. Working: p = 9.382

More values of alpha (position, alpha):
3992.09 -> 1.09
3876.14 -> 1.06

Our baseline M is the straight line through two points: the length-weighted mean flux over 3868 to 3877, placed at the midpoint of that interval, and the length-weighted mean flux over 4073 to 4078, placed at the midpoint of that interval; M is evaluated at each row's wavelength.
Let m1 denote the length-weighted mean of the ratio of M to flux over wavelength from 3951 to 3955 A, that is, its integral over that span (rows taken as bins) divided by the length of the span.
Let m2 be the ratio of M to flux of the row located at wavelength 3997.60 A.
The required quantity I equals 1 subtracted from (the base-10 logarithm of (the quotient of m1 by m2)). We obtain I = -0.95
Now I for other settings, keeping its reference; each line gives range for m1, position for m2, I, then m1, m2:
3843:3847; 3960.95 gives -1.02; 1.16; 1.21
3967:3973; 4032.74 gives -0.92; 1.12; 0.94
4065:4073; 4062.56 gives -1.00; 0.93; 0.94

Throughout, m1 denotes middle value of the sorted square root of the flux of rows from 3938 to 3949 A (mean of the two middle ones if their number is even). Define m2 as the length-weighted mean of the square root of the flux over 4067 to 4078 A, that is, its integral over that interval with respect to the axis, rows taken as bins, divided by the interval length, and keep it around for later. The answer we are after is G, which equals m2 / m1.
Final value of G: 1.010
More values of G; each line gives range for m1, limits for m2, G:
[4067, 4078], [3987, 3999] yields 1.013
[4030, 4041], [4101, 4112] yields 0.949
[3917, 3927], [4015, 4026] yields 1.042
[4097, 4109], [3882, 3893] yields 0.993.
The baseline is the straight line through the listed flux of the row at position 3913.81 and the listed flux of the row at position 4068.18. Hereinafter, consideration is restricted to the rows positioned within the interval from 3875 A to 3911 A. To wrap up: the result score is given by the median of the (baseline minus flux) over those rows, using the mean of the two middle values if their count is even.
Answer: 1.7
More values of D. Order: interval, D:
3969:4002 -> 4.4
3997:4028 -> 5.9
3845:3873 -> 5.6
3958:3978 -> 4.4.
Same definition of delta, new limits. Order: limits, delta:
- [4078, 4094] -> 0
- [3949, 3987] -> 11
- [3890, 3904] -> 9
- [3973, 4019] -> 16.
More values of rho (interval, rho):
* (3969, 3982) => 6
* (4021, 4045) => 0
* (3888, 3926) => 5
